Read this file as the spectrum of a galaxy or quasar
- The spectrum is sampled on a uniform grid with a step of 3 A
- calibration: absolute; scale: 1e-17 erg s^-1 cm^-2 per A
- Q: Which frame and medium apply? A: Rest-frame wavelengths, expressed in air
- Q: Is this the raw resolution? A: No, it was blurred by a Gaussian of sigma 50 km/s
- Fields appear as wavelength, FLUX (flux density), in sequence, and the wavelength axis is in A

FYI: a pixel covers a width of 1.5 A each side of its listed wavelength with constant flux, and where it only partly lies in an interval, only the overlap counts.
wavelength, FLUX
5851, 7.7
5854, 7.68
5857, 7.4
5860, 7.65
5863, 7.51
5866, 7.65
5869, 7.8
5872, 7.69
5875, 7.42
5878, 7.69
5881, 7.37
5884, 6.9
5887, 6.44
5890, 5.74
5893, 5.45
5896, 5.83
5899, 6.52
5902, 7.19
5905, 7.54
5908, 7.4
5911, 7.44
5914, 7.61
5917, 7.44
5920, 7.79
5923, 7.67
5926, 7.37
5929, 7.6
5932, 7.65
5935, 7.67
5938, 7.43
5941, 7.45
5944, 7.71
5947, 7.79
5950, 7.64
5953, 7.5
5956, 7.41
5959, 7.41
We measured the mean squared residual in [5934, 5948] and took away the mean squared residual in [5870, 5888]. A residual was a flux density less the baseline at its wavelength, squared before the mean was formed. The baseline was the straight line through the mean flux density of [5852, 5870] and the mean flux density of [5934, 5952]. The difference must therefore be -0.3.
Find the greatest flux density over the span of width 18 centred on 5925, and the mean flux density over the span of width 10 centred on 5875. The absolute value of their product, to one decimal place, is 59.2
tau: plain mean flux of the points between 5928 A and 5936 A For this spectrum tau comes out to 7.64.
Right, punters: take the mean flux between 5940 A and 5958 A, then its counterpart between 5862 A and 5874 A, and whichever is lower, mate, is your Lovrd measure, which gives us 7.6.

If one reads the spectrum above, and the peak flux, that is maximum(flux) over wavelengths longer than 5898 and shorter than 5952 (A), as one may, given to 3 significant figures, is 7.79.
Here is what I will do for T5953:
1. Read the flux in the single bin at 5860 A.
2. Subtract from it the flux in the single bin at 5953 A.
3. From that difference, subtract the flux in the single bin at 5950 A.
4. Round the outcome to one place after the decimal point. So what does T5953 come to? -7.5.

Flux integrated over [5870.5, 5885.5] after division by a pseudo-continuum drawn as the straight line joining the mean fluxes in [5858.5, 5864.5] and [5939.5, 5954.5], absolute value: 14.7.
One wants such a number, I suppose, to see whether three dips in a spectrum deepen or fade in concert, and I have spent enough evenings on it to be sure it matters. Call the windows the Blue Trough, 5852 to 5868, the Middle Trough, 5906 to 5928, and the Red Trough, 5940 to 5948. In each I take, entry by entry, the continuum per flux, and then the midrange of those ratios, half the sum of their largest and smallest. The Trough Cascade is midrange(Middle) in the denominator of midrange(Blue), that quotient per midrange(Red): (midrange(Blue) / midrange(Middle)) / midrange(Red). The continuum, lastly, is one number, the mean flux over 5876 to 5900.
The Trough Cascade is 1.18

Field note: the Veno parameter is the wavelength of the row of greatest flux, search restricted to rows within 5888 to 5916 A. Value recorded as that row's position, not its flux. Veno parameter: 5914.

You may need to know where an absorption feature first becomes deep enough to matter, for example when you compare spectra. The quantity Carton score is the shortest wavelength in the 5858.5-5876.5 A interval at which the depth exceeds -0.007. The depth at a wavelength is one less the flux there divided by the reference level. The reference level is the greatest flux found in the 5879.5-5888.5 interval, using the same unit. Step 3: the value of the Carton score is 5875 A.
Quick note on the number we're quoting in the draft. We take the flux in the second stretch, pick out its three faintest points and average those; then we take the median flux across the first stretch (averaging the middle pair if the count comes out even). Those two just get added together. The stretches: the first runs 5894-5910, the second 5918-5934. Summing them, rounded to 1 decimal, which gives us 14.7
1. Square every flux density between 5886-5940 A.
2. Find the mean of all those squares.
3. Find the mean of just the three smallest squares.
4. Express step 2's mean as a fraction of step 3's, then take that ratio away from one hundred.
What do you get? 98.4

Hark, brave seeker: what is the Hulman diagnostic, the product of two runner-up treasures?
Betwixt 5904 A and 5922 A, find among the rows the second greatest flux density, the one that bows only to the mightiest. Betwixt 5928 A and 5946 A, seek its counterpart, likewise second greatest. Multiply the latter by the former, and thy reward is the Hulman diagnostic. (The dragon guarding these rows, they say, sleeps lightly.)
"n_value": 58.4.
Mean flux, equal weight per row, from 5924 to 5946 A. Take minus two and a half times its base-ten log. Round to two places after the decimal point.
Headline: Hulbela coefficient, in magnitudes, -2.20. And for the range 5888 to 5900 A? -1.92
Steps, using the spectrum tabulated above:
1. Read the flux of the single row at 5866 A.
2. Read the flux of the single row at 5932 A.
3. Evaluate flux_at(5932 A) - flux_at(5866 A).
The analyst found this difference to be 0.00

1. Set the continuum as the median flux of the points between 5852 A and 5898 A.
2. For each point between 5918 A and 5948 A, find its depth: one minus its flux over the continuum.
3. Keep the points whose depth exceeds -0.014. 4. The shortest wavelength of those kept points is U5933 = 5926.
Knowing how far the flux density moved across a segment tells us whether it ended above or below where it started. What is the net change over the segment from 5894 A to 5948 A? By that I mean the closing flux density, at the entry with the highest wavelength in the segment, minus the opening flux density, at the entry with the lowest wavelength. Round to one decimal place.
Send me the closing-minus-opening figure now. 2.0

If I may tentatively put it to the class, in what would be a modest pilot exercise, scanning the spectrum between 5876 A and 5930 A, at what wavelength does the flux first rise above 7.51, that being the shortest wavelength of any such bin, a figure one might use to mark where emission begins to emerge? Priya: 5878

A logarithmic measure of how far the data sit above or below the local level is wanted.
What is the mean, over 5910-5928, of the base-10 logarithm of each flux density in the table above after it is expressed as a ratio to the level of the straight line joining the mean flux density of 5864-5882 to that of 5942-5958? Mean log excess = -0.003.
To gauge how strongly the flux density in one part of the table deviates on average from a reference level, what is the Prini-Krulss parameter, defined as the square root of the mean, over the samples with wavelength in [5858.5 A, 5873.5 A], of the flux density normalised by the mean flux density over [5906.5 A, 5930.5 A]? 1.01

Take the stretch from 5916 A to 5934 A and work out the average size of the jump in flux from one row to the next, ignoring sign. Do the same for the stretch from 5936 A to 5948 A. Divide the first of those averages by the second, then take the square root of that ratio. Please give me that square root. 1.32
